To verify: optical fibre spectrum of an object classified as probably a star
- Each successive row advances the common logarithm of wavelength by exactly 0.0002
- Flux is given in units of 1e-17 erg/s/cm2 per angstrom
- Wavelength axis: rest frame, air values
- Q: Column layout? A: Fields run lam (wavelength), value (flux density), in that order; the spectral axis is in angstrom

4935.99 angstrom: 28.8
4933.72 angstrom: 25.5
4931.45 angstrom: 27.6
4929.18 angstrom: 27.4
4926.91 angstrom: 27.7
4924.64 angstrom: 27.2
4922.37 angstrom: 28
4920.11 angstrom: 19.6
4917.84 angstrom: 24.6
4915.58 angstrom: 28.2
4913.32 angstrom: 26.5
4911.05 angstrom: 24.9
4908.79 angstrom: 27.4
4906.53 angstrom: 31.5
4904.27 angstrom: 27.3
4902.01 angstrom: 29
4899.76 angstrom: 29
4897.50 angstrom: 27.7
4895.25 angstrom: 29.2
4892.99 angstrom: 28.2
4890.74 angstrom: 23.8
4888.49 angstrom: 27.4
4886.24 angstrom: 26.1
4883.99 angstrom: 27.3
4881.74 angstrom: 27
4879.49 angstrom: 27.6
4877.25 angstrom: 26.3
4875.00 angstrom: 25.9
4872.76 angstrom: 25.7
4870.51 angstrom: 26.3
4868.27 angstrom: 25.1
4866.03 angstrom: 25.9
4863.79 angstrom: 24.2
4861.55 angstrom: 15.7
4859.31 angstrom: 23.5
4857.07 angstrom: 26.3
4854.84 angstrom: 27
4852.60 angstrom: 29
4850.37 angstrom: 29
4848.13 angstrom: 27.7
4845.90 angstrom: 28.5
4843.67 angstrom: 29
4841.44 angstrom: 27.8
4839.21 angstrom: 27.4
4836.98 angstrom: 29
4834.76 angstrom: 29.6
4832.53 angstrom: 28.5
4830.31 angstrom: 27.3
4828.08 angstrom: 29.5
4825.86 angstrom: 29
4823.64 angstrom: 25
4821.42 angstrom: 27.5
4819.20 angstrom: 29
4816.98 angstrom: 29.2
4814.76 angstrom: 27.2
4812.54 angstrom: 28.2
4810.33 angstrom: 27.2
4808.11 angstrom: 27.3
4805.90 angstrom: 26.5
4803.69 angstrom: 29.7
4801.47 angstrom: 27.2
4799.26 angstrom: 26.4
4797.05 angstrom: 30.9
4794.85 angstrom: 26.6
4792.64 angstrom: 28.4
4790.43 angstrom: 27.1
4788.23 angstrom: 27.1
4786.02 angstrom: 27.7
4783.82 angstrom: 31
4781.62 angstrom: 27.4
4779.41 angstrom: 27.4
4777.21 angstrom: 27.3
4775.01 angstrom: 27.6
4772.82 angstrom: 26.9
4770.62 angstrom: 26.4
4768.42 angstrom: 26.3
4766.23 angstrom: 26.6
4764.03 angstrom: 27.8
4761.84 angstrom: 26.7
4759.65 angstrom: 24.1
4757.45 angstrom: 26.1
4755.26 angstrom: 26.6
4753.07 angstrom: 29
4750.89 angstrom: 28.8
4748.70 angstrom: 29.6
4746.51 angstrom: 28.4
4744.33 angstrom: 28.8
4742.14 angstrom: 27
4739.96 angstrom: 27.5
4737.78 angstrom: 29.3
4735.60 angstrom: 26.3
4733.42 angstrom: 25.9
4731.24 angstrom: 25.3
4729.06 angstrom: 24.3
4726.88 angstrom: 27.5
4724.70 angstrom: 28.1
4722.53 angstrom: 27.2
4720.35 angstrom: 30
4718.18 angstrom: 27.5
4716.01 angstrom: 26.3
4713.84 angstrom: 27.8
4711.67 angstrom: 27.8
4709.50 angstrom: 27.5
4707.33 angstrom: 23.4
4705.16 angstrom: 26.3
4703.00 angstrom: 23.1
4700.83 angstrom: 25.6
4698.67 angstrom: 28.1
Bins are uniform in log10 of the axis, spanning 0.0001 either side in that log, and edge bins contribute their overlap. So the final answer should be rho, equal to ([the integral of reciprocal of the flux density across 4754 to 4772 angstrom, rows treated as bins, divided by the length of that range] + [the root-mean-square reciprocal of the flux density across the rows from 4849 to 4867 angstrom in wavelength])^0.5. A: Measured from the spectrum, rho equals 0.283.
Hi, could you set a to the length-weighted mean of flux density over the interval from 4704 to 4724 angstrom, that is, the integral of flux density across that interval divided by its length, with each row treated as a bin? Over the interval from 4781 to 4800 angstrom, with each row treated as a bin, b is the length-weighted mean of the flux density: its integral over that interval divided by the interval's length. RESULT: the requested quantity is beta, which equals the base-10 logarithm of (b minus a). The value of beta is 0.01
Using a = 27.1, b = 28.1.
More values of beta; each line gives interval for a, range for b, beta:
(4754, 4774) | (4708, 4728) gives 0.09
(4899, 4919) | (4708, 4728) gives -1.08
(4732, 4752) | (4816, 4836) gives -0.43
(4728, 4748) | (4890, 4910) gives 0.06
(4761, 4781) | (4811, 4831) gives -0.01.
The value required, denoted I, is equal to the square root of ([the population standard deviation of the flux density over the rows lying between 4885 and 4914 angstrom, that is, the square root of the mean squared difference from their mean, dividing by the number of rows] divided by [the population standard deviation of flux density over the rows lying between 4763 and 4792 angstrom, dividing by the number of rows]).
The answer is 1.3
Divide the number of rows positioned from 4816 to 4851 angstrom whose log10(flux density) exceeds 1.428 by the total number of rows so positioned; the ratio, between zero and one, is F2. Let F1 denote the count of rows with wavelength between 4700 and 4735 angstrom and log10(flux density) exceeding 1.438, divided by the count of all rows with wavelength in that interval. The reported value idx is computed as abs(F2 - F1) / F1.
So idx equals 1.1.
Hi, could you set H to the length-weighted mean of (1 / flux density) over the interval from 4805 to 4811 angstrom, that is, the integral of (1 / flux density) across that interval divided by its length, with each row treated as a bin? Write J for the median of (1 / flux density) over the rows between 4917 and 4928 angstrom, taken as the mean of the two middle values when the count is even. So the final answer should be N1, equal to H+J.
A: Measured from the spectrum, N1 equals 0.0738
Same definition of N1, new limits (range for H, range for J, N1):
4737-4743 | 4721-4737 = 0.0739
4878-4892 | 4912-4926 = 0.0750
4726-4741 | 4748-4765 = 0.0745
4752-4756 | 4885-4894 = 0.0733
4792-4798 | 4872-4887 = 0.0732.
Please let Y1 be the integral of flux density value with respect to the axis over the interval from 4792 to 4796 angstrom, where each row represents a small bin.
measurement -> 110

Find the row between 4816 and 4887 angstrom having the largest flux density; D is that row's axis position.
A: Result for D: 4834.76 angstrom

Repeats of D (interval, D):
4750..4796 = 4783.82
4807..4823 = 4816.98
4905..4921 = 4906.53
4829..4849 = 4834.76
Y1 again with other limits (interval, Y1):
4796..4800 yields 115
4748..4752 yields 117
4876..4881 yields 135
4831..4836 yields 145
